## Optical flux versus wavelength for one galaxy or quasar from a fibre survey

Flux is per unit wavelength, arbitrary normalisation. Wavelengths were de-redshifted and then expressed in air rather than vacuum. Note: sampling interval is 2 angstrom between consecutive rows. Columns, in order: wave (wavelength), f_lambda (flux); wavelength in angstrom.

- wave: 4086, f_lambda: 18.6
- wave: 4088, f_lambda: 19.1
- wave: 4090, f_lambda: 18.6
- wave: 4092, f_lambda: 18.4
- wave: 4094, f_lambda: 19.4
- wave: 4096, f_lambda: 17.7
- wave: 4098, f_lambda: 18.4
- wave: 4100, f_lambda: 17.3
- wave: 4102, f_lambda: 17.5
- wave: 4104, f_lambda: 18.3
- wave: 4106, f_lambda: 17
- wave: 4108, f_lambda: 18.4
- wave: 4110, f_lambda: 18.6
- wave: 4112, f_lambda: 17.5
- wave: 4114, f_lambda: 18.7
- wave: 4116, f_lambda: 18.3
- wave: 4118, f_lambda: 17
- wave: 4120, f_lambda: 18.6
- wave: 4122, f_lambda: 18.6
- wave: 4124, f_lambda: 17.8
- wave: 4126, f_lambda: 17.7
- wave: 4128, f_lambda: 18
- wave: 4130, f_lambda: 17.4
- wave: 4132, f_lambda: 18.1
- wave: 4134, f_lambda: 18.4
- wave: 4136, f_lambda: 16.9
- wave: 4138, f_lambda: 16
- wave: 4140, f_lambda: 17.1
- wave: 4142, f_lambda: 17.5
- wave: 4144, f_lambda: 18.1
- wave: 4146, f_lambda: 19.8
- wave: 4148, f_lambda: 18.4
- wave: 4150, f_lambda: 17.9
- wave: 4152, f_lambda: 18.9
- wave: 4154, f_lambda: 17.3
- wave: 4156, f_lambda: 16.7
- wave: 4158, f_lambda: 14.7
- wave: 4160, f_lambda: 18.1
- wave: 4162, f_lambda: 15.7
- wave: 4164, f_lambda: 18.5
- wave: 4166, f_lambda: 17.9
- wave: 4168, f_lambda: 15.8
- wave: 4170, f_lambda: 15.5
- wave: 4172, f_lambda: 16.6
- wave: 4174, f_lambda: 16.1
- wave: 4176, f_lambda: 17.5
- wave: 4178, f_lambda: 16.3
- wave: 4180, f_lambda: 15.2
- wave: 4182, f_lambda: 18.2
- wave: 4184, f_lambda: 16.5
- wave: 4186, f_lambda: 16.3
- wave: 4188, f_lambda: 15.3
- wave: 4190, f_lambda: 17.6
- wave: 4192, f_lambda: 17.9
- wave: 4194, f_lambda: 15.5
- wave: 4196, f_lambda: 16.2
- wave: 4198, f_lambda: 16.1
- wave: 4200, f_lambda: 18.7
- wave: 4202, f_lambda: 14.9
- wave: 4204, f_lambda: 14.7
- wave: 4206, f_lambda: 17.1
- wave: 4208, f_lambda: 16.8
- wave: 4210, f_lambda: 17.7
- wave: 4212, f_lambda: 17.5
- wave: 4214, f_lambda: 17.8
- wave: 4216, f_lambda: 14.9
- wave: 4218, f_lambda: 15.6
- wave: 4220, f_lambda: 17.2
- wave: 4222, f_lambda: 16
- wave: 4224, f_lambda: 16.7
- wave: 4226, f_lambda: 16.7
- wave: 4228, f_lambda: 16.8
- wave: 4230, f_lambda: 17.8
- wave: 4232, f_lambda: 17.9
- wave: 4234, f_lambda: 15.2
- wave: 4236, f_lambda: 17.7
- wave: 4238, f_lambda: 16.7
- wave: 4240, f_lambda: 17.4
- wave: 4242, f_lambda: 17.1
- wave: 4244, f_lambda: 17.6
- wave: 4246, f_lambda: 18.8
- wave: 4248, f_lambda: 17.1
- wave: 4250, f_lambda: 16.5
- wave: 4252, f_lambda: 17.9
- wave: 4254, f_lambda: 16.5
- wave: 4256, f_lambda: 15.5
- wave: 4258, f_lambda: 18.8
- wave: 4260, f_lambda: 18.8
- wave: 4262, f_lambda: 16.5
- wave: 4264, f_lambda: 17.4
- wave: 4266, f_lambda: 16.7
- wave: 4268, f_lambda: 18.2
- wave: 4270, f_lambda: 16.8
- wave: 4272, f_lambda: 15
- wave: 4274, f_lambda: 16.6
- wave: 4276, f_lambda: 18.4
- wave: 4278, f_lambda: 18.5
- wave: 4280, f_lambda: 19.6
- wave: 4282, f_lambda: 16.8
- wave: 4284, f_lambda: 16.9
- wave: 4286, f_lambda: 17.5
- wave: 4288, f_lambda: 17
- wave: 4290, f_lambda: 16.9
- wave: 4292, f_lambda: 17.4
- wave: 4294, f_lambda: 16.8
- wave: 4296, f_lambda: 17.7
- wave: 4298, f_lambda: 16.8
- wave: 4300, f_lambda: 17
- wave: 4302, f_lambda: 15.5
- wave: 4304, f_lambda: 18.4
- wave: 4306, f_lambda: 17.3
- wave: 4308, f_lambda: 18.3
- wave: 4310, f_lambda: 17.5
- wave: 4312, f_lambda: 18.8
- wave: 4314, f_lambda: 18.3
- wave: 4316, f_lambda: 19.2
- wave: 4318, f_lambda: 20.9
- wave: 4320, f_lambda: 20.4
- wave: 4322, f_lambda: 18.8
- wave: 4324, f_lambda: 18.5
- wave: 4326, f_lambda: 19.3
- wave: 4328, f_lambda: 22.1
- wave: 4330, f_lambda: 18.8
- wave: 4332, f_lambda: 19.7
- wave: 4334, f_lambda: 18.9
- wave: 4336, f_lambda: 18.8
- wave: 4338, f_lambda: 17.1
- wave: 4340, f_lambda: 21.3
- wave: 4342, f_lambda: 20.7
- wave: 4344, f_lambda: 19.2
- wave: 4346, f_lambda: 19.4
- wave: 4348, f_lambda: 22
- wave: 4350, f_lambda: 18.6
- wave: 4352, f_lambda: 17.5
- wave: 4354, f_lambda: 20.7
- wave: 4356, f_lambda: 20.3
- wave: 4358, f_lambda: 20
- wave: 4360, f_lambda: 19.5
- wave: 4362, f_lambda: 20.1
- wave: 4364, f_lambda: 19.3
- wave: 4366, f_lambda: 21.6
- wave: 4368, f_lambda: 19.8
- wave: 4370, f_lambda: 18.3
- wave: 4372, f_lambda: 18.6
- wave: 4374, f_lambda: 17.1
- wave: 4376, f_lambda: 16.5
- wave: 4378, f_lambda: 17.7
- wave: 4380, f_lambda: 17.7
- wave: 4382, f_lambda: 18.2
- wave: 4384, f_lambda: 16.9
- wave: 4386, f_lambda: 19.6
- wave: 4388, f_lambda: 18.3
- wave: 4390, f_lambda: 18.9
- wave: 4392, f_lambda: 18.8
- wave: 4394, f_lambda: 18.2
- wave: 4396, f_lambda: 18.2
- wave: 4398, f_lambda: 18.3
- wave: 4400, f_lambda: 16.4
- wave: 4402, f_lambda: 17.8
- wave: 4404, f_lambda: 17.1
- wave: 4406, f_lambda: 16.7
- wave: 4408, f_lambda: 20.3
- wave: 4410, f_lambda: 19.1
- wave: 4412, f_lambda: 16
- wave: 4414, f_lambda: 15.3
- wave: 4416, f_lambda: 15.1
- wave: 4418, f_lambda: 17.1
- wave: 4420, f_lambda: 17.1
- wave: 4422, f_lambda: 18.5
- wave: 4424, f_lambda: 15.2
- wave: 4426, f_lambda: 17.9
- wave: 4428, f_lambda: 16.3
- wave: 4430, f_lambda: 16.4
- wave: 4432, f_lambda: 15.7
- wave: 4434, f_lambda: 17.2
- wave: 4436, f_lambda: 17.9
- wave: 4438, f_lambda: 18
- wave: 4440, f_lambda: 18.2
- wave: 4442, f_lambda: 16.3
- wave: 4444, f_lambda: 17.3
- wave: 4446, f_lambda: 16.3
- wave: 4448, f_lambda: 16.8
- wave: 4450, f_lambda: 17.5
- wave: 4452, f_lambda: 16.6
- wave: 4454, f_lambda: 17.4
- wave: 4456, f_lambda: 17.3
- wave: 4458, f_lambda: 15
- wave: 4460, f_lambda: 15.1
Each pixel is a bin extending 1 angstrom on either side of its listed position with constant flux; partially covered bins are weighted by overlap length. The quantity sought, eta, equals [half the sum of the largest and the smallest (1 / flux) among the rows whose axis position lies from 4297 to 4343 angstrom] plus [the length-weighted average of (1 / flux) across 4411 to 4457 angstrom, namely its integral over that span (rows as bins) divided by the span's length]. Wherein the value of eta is 0.114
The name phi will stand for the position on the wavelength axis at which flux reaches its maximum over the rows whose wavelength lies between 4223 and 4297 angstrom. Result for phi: 4280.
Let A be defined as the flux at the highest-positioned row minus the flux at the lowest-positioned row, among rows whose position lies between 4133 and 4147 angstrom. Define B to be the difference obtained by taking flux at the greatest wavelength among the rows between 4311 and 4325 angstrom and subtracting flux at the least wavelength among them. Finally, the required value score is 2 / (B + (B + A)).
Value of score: 2.5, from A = 1.4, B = -0.3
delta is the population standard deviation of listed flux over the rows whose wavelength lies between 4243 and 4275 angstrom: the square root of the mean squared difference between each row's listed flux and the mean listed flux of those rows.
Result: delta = 1.10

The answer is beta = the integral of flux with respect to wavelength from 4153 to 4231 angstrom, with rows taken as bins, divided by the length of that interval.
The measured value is 16.63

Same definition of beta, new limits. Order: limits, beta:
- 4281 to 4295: 17.04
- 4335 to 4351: 19.64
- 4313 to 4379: 19.36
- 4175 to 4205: 16.46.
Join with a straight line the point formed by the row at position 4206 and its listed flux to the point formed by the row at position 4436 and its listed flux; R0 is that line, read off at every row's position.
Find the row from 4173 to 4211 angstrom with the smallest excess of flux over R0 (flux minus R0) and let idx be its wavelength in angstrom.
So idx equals 4204 angstrom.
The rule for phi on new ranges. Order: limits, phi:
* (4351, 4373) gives 4366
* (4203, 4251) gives 4246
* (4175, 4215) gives 4200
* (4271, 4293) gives 4280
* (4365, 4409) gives 4366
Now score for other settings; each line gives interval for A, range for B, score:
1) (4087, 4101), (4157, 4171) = -10.0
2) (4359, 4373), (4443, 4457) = -2.2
